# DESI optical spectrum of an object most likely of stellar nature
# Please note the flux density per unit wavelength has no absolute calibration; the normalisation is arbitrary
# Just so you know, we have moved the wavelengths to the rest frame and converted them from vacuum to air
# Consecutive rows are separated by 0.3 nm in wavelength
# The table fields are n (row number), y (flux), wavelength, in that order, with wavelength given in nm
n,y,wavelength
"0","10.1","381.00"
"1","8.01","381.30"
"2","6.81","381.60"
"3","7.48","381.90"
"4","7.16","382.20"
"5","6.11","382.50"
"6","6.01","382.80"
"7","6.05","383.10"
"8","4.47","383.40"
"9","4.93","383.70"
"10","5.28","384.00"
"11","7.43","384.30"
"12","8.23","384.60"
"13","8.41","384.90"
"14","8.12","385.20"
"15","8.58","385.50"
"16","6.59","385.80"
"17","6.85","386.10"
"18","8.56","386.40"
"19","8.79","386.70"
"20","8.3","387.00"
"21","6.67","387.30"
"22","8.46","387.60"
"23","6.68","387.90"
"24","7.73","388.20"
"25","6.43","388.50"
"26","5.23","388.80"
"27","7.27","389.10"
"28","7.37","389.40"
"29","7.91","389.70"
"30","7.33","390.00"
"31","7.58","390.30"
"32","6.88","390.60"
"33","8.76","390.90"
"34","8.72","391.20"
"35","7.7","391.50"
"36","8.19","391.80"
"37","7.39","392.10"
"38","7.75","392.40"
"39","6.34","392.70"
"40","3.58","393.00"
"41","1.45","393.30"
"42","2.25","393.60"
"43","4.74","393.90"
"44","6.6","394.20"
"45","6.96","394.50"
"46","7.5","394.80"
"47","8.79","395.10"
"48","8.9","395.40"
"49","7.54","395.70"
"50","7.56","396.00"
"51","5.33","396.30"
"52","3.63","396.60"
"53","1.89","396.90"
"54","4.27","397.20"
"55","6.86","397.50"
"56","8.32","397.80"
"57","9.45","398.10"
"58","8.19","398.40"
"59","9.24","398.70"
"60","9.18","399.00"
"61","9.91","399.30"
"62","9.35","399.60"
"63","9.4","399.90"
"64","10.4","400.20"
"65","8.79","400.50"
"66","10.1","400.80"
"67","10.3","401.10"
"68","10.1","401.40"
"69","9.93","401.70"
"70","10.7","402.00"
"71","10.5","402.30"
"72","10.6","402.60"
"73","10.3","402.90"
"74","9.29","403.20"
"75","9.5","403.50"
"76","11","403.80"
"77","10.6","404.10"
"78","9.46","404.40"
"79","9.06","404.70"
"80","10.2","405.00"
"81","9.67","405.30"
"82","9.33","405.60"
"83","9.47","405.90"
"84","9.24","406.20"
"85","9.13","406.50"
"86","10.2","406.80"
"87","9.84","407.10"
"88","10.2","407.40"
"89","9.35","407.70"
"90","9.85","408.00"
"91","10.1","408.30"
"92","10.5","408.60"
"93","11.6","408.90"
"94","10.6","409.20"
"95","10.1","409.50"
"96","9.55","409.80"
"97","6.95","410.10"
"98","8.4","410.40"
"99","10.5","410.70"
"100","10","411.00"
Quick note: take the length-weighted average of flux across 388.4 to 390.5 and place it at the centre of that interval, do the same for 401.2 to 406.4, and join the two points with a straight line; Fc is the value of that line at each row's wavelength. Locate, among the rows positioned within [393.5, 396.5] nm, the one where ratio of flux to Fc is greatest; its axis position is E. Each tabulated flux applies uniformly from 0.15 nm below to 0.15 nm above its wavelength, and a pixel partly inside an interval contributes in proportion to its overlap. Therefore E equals 395.40 nm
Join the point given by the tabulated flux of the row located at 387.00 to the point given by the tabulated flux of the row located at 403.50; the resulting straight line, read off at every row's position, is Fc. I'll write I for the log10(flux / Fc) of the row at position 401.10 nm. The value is 0.04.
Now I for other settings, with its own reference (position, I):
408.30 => 0.01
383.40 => -0.25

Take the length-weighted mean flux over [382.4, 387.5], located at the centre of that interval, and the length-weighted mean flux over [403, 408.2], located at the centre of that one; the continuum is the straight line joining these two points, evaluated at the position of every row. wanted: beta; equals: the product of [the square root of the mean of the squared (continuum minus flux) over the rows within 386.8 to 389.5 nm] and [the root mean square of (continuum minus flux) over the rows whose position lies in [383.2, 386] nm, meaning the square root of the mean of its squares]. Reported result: 1.5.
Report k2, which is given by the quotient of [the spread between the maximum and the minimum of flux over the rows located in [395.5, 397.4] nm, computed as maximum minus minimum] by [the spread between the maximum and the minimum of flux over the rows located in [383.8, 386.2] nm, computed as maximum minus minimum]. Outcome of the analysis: 1.7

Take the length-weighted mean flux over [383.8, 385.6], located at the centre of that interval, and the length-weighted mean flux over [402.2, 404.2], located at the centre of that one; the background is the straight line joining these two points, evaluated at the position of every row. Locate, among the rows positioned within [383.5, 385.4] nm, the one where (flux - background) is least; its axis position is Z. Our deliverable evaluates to 383.70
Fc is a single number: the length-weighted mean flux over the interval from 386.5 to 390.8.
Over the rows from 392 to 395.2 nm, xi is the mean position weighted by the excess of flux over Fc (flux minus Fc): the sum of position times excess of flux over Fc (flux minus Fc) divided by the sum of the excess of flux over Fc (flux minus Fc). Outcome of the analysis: 393.31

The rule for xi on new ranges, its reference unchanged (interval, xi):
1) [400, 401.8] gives 400.97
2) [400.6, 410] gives 405.27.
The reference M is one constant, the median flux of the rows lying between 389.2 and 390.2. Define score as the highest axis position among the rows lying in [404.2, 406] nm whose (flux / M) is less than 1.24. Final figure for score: 404.70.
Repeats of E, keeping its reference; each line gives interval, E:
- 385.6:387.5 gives 386.70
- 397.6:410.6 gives 400.20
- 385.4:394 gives 385.50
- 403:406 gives 403.80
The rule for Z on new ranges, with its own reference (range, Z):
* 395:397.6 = 396.90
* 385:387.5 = 387.30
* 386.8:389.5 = 388.80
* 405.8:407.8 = 406.50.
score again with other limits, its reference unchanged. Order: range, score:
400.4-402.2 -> 400.50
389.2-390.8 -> 390.60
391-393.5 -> 393.30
